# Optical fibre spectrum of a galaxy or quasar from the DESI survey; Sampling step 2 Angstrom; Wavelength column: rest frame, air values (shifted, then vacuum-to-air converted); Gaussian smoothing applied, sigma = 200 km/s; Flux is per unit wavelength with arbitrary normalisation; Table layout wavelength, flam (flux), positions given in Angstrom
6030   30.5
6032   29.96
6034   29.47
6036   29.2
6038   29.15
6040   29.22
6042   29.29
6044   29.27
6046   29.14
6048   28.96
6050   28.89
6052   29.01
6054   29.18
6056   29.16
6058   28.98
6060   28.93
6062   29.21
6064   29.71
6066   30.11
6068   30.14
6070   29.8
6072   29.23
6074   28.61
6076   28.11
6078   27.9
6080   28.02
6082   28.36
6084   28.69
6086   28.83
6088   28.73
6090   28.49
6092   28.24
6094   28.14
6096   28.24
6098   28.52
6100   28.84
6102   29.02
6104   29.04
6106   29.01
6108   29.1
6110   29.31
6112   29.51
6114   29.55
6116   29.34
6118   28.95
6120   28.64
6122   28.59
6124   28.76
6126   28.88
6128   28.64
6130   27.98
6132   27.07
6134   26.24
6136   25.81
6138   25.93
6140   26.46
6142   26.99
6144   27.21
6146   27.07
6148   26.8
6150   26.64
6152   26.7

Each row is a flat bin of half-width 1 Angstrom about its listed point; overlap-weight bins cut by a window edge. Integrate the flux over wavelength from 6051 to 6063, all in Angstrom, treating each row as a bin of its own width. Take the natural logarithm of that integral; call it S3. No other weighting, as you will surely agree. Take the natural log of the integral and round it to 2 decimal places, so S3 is 5.85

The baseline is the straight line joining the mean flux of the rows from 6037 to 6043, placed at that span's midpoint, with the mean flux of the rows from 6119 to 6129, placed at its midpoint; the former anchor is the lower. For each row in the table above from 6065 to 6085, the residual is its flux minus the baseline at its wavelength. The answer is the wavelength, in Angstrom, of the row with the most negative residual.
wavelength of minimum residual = 6078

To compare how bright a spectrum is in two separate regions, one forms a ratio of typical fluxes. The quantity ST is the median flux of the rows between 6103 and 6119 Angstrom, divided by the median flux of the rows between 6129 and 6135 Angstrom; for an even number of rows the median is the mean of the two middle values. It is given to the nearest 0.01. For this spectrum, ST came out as 1.08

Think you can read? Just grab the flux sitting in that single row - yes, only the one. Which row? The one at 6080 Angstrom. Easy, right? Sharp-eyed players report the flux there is 28.02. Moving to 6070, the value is 29.8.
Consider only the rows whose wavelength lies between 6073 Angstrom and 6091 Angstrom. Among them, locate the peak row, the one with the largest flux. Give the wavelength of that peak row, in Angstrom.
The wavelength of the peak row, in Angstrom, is 6086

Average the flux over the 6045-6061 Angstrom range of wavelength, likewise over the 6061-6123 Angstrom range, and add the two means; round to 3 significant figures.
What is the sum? 57.9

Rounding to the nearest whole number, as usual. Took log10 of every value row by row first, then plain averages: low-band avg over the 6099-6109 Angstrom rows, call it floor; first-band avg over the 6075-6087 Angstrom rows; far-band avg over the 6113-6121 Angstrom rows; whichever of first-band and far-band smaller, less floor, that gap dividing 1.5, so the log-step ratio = -144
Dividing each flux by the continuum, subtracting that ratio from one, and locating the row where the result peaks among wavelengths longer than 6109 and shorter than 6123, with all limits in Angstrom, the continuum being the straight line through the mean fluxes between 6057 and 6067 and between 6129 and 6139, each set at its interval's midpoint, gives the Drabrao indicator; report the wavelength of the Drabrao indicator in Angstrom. 6120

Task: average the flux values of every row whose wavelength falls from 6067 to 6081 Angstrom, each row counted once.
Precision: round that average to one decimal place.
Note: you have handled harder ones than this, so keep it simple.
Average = 28.8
